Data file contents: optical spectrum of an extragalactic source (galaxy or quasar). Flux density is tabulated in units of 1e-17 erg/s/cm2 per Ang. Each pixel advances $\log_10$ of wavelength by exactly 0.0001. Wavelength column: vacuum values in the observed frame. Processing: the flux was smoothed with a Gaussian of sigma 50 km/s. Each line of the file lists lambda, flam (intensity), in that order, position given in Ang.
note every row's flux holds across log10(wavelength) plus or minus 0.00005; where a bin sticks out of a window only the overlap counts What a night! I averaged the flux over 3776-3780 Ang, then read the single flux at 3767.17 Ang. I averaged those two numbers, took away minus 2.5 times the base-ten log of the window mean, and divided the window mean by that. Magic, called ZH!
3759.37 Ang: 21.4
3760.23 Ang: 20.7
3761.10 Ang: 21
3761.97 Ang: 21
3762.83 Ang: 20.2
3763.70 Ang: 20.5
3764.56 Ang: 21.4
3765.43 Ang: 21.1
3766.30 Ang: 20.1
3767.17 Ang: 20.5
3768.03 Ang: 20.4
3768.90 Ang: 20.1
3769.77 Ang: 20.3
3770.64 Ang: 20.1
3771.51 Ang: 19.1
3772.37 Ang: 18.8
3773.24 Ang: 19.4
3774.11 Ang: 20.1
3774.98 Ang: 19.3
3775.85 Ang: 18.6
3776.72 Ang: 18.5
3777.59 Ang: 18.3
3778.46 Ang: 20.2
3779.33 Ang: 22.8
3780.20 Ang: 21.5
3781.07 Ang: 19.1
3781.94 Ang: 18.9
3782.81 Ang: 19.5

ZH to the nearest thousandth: 0.850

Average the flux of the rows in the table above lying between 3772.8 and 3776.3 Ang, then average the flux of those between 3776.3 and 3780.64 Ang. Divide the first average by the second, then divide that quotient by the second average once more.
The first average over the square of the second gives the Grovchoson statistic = 0.047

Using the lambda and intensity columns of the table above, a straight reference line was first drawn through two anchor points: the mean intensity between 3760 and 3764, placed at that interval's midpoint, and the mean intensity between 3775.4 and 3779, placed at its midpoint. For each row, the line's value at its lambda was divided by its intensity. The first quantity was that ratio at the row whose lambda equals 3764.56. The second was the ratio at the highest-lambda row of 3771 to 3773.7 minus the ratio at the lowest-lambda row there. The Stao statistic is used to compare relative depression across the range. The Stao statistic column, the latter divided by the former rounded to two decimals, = -0.03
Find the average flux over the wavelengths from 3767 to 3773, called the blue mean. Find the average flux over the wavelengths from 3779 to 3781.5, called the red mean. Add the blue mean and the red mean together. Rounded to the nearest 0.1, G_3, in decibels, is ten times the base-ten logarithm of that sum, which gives 16.1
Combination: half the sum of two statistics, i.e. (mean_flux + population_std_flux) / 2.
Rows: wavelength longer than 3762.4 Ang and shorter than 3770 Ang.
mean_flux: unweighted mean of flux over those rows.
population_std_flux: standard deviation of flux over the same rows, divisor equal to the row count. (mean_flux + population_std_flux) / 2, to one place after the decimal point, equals 10.5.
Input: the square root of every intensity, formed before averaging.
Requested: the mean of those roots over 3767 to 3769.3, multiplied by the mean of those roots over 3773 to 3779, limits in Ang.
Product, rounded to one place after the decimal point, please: 19.8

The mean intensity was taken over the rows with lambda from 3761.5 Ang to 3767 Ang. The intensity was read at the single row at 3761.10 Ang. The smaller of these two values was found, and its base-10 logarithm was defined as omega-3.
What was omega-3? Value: 1.32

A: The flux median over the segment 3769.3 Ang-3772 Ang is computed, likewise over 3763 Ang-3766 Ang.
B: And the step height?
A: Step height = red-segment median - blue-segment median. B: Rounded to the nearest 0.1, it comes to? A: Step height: -1.0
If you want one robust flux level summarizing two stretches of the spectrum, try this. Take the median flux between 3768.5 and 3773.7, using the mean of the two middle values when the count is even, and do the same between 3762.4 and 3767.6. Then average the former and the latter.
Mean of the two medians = 20.1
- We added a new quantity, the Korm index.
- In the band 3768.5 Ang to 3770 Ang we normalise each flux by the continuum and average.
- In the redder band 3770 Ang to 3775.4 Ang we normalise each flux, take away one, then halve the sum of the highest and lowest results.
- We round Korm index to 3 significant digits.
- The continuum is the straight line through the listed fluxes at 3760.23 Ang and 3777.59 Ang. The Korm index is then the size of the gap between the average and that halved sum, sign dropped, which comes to 1.01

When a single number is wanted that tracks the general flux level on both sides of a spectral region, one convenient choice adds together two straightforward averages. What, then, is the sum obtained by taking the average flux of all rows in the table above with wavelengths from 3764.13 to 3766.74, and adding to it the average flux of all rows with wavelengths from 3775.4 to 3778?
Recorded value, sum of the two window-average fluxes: 39.3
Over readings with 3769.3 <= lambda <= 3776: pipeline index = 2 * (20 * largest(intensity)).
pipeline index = 812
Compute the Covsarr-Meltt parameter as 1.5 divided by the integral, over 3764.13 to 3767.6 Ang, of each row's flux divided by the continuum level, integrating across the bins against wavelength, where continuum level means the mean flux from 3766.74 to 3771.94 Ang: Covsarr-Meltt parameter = 0.418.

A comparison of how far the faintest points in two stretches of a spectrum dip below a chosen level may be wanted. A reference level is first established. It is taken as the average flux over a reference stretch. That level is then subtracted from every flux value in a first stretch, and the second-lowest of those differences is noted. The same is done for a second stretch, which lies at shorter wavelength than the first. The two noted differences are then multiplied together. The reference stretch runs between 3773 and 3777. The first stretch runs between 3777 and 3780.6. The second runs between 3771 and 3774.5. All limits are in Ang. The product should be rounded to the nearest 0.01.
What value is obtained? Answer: -0.08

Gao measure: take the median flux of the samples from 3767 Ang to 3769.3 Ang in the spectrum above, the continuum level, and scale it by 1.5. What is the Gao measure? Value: 30.6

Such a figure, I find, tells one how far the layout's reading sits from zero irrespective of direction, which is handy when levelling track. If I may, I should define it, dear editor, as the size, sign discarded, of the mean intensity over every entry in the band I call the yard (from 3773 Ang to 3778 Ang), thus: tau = 19.0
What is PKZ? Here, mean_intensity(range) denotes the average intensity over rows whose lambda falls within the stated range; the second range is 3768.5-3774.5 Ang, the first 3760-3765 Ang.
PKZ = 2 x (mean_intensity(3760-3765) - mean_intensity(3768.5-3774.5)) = 2.2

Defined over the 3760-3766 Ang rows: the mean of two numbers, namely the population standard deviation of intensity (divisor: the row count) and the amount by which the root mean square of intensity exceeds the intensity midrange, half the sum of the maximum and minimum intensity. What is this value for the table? 0.21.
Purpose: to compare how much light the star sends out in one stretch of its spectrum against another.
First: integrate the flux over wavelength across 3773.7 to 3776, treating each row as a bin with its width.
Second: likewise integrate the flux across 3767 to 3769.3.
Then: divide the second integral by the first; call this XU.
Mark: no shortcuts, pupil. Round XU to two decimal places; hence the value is 1.05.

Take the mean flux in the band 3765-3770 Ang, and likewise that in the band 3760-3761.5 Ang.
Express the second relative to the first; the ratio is 1.02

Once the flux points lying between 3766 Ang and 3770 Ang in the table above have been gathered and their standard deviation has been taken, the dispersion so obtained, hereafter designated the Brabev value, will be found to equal 0.2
